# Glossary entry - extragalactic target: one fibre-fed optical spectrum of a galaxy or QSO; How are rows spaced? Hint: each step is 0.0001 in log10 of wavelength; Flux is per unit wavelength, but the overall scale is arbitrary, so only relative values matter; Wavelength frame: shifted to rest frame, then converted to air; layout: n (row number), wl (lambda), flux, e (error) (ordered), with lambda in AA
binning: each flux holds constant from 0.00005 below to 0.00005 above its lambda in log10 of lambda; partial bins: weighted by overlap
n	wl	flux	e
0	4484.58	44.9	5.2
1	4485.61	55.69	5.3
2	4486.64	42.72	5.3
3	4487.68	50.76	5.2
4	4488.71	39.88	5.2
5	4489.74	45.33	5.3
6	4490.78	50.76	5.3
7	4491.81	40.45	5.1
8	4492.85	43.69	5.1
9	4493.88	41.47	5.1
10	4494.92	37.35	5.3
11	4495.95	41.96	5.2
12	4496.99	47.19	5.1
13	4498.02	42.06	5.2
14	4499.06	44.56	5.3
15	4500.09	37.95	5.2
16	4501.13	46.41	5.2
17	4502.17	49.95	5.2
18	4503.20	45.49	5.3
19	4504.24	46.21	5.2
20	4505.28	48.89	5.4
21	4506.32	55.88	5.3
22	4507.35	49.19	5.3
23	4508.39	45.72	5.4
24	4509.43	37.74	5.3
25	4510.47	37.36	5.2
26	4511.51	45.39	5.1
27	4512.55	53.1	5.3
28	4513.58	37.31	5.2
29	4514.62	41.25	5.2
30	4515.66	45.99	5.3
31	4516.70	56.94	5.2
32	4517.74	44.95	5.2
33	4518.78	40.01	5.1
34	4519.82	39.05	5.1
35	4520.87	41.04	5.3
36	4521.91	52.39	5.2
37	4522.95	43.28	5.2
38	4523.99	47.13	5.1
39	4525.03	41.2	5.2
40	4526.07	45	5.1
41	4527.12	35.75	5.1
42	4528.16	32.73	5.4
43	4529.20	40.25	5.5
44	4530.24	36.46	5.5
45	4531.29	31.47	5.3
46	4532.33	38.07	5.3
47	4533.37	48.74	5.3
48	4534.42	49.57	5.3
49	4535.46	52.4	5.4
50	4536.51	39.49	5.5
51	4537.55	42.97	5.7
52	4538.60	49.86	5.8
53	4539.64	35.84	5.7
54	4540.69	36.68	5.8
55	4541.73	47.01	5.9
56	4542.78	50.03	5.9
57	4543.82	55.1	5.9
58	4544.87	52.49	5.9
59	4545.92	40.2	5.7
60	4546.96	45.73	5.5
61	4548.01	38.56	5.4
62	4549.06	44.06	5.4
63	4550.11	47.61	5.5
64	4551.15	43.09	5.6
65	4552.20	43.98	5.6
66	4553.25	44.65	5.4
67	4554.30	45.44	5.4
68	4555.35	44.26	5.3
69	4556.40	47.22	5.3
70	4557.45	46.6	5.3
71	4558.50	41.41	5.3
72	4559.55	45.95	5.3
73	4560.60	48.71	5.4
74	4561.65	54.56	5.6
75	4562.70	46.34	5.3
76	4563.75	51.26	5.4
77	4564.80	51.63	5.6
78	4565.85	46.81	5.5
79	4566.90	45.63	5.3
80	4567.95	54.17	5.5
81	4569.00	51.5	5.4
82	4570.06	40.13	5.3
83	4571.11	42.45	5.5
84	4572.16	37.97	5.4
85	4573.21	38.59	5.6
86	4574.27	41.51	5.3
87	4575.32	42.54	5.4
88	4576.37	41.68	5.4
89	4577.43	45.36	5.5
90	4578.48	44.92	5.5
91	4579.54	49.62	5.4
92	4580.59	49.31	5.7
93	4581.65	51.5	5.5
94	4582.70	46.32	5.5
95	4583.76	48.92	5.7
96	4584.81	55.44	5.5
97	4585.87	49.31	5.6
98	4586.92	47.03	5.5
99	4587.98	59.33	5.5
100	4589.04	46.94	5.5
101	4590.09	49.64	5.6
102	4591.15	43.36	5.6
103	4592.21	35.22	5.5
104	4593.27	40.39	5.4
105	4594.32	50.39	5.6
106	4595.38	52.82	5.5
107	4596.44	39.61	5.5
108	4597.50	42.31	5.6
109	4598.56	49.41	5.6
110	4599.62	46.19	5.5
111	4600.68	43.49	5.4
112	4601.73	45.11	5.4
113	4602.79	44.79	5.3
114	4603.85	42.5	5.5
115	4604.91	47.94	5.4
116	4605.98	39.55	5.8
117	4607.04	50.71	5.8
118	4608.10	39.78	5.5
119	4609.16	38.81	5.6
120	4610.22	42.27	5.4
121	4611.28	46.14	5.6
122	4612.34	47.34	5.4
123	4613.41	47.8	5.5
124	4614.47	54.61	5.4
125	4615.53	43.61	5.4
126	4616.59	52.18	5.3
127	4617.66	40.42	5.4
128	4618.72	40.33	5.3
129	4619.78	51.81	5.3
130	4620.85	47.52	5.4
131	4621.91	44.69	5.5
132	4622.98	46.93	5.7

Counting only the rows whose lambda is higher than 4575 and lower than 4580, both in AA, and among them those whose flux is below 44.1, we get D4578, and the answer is 2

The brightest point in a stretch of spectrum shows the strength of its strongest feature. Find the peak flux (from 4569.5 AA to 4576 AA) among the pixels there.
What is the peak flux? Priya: 42.54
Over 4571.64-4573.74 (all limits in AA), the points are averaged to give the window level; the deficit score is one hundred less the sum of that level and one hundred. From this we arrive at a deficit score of -38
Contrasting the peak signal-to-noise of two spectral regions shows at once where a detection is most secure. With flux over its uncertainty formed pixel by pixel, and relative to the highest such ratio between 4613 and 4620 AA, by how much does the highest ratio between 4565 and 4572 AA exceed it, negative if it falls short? -0.3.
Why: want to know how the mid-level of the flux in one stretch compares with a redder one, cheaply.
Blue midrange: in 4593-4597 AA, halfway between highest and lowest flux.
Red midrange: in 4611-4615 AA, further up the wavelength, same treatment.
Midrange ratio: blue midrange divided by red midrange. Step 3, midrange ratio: 0.92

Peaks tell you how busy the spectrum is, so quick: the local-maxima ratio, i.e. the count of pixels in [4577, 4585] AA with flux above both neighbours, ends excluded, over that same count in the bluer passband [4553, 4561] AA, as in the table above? 1.0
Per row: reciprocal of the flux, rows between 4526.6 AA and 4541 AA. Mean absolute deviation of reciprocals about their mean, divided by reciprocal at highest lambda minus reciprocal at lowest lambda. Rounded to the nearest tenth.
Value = -4.7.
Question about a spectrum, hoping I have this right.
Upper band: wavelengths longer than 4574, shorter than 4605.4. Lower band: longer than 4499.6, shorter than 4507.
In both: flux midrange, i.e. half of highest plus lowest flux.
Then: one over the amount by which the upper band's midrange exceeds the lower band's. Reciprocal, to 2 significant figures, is 2.8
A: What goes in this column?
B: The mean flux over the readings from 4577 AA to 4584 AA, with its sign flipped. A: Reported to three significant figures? -48.0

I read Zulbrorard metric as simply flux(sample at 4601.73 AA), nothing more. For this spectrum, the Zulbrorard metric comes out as 45.11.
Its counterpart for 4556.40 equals 47.22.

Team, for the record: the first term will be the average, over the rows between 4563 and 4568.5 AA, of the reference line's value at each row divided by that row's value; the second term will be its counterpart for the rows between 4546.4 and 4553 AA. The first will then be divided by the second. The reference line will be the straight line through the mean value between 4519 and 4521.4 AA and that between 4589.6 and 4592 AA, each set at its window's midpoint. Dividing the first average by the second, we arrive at 0.91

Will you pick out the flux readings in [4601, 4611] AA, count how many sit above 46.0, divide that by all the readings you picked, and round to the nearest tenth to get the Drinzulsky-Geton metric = 0.2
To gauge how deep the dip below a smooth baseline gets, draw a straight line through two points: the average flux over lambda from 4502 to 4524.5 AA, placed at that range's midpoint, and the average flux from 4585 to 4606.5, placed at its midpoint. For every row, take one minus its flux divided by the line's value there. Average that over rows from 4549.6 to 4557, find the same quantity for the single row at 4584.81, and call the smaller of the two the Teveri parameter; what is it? -0.21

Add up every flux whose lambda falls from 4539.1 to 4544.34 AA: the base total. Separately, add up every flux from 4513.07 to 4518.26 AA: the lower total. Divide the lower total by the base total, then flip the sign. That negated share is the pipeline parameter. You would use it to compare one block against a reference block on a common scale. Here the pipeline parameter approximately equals -1.01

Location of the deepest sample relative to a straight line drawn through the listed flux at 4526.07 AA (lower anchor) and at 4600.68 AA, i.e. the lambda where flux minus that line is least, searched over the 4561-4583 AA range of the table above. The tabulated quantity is 4572.16 AA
